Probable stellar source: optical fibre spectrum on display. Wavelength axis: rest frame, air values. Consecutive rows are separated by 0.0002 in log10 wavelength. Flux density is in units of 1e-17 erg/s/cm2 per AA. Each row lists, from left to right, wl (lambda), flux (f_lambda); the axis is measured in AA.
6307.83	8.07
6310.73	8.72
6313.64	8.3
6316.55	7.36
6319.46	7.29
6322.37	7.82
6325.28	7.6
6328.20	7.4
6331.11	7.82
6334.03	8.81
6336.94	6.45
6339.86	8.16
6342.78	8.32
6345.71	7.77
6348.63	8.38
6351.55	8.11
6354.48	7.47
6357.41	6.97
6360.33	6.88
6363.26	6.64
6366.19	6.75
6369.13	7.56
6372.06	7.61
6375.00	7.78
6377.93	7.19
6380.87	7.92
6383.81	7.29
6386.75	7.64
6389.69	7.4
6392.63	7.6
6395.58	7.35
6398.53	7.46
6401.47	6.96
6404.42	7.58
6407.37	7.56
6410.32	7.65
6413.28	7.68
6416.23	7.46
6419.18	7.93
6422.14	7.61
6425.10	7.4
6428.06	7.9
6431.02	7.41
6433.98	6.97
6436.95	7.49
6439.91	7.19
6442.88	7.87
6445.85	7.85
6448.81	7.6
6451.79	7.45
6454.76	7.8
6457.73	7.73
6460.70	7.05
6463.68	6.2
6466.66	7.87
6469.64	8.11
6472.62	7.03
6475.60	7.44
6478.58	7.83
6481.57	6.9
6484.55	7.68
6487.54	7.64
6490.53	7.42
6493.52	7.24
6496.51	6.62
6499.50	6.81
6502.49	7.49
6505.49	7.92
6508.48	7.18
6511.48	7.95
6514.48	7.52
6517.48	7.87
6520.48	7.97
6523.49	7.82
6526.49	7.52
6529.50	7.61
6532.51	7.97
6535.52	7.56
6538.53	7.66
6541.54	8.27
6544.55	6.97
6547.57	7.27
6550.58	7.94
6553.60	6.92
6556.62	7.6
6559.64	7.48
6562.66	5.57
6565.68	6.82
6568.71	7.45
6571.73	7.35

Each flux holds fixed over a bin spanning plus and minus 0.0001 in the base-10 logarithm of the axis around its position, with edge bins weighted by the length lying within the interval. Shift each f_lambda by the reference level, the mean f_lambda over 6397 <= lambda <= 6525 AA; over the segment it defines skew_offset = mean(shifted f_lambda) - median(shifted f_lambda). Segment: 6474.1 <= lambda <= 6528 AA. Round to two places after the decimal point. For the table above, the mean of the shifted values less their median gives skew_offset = -0.03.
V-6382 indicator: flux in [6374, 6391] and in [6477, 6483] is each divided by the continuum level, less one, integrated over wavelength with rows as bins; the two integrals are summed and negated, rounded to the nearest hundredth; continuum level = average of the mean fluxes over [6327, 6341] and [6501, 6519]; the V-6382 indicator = 0.61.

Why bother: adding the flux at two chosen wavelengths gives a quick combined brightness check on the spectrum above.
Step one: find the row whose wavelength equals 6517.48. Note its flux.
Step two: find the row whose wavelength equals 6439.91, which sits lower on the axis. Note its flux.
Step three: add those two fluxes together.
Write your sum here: 15.06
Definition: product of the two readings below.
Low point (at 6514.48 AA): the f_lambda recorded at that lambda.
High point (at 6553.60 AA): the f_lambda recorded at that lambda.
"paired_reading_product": 52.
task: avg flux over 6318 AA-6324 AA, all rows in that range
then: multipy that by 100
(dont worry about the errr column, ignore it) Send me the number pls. 756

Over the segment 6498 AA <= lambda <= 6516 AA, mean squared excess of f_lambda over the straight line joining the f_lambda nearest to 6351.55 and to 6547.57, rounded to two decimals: 0.17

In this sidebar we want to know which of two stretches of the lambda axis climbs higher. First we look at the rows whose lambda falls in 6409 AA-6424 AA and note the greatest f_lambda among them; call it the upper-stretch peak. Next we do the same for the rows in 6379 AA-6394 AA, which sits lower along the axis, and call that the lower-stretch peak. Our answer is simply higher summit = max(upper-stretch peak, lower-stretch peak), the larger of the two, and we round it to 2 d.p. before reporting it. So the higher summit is 7.93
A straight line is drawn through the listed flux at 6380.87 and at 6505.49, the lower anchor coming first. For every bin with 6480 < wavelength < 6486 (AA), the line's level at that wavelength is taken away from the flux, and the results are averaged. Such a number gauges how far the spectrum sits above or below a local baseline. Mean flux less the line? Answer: -0.63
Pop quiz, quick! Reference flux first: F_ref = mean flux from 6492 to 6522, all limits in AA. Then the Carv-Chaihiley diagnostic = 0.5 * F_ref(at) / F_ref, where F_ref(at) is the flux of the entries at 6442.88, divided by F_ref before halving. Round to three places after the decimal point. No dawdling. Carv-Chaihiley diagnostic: 0.528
